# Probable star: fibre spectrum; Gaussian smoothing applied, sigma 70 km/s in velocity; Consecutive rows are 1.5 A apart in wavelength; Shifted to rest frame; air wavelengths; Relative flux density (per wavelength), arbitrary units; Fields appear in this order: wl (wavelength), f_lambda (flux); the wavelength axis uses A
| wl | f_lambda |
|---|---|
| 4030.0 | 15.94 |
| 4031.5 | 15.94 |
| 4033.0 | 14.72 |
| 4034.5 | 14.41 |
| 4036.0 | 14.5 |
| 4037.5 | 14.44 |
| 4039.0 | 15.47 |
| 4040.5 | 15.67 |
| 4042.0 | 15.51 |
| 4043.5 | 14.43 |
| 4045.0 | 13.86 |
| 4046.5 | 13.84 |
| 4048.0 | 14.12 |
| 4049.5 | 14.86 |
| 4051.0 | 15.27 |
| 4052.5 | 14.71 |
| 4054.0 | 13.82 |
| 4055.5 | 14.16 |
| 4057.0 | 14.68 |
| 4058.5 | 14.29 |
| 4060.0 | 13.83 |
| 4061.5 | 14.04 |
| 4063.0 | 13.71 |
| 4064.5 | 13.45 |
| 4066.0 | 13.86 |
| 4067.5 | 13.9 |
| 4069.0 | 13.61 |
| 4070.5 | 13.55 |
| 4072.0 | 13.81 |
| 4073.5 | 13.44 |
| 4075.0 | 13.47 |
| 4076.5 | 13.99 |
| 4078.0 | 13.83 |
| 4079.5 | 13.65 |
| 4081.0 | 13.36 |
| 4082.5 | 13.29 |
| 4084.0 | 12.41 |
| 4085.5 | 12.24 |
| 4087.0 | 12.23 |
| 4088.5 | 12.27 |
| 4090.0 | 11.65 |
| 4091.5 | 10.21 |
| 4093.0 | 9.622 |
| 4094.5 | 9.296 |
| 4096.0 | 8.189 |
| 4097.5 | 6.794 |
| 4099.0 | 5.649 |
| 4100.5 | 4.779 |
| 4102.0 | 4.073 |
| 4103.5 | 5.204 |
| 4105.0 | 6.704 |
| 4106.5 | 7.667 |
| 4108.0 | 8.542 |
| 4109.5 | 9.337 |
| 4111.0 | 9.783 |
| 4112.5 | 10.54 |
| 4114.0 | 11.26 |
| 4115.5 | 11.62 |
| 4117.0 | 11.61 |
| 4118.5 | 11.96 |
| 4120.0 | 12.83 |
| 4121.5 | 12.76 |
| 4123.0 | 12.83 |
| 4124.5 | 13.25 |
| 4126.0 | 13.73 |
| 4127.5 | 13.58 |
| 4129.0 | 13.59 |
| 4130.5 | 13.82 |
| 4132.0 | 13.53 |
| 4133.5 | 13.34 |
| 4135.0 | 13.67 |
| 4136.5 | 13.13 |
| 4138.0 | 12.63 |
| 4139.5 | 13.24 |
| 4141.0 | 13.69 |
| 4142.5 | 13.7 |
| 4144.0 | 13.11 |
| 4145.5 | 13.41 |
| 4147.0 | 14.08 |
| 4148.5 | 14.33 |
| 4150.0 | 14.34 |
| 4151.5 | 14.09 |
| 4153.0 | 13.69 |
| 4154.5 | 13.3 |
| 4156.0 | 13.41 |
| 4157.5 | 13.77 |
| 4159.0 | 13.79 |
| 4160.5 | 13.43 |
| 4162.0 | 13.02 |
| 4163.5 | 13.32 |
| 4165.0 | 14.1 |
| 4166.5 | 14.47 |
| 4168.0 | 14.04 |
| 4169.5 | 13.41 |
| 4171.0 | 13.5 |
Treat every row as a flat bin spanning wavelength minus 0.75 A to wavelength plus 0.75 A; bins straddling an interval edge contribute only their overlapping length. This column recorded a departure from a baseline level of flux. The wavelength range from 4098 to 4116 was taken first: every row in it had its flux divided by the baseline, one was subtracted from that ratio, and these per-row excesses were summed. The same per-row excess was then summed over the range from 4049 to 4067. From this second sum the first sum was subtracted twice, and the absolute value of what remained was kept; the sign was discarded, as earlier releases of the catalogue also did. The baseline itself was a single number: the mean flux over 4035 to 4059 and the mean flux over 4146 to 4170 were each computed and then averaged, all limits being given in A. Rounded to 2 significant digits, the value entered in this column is 11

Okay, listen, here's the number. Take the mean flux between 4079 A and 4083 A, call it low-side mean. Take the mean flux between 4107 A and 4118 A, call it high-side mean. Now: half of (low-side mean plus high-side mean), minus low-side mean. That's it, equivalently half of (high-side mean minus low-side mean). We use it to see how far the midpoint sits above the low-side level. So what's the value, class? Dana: -2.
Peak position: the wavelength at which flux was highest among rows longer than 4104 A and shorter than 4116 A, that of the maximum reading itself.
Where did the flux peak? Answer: 4115.5 A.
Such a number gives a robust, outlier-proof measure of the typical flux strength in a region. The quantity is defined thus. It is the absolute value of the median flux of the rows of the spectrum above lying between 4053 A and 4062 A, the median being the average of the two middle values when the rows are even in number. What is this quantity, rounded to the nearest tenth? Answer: 14.1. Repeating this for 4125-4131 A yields 13.7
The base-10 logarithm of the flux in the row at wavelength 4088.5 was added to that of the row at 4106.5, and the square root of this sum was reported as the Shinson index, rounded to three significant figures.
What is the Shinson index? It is 1.40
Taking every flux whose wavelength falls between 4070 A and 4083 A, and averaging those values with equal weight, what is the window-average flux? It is 13.6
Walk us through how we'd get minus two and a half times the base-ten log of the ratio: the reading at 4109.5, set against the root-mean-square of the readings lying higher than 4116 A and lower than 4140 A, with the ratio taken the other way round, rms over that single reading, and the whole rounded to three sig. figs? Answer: -0.368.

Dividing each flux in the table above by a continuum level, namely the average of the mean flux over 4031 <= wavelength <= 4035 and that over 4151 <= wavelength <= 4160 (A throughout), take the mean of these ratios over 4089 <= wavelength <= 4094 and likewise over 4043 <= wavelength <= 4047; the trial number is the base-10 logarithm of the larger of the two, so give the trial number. -0.009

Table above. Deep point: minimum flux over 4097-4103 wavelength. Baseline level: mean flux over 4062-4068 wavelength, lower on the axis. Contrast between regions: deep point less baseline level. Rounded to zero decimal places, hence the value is -10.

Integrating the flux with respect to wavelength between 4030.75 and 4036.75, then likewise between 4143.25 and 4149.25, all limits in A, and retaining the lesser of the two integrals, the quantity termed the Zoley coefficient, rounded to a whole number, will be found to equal 82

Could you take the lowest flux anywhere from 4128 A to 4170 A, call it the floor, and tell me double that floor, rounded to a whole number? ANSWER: 25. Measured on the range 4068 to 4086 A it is 24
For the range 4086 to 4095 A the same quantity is 19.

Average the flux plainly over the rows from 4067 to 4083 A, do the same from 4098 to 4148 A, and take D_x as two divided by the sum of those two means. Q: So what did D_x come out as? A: 0.080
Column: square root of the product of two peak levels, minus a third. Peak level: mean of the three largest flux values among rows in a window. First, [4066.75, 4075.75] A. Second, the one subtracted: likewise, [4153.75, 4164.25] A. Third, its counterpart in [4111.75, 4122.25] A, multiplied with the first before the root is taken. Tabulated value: -0.5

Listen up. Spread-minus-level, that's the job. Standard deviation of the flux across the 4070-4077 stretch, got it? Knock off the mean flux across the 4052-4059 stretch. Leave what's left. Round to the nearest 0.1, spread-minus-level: -14.1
